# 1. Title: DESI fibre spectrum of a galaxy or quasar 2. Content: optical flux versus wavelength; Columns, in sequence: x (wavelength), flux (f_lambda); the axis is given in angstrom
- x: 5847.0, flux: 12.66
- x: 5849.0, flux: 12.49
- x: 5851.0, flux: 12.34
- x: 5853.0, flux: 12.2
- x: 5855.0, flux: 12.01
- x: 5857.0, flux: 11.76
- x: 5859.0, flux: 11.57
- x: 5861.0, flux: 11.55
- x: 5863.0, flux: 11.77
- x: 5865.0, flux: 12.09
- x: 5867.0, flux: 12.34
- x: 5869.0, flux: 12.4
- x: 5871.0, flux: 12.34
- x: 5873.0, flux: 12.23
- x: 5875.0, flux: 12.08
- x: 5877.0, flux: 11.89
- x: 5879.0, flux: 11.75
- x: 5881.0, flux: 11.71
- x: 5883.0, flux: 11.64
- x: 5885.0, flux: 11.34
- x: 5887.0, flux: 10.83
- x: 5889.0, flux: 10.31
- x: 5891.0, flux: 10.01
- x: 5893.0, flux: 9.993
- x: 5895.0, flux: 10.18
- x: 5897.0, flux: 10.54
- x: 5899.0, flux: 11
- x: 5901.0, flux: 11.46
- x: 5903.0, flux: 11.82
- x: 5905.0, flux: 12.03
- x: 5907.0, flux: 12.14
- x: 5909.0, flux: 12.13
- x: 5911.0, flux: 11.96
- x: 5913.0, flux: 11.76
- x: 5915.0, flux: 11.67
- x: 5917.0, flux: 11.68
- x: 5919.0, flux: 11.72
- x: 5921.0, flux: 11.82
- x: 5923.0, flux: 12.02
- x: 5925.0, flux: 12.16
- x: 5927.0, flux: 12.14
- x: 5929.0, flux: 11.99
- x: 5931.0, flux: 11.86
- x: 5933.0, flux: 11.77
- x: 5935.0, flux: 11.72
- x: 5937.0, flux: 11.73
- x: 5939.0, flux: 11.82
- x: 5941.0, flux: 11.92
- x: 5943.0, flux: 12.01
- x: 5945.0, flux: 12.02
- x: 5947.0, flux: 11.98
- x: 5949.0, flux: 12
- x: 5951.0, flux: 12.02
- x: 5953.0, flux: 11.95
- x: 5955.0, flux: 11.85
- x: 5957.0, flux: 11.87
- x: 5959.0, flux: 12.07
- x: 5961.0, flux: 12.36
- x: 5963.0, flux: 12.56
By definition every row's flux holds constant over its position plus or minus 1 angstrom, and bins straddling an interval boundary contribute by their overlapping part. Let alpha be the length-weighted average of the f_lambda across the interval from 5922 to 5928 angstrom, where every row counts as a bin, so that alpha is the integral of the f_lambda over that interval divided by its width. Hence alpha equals 12.1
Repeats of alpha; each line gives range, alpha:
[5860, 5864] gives 11.7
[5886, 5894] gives 10.3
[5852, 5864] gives 11.8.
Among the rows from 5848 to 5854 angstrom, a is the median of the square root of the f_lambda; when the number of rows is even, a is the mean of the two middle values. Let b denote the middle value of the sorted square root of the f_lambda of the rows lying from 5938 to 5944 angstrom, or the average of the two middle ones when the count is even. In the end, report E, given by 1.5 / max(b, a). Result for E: 0.427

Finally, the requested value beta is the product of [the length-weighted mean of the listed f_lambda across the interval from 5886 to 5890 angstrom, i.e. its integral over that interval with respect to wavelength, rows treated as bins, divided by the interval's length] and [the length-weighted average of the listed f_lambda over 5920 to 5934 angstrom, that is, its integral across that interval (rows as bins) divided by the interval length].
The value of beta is 126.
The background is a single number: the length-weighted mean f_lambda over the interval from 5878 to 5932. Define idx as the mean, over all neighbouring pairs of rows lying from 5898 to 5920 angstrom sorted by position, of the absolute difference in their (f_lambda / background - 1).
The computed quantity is 0.014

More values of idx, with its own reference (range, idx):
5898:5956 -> 0.010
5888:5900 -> 0.023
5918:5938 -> 0.009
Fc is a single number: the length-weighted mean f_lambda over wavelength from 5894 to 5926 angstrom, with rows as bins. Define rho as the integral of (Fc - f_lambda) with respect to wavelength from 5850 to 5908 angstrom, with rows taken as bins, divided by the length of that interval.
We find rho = 0.07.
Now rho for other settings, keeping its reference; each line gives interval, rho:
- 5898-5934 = -0.21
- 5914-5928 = -0.26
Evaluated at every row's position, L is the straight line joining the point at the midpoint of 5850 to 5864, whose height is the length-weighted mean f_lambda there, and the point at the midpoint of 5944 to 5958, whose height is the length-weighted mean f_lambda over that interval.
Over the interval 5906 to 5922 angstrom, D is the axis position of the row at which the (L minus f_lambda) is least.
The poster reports 5907.0 angstrom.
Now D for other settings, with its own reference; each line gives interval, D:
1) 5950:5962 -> 5961.0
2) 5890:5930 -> 5925.0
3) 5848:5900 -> 5849.0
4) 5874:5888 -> 5875.0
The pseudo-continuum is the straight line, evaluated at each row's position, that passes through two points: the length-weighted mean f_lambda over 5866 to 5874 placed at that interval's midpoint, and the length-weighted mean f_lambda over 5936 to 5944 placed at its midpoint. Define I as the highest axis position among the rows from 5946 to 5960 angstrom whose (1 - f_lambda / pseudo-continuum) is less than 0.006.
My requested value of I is 5959.0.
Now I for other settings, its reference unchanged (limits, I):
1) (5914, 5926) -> 5925.0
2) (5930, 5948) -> 5947.0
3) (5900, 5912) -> 5909.0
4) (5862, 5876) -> 5871.0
